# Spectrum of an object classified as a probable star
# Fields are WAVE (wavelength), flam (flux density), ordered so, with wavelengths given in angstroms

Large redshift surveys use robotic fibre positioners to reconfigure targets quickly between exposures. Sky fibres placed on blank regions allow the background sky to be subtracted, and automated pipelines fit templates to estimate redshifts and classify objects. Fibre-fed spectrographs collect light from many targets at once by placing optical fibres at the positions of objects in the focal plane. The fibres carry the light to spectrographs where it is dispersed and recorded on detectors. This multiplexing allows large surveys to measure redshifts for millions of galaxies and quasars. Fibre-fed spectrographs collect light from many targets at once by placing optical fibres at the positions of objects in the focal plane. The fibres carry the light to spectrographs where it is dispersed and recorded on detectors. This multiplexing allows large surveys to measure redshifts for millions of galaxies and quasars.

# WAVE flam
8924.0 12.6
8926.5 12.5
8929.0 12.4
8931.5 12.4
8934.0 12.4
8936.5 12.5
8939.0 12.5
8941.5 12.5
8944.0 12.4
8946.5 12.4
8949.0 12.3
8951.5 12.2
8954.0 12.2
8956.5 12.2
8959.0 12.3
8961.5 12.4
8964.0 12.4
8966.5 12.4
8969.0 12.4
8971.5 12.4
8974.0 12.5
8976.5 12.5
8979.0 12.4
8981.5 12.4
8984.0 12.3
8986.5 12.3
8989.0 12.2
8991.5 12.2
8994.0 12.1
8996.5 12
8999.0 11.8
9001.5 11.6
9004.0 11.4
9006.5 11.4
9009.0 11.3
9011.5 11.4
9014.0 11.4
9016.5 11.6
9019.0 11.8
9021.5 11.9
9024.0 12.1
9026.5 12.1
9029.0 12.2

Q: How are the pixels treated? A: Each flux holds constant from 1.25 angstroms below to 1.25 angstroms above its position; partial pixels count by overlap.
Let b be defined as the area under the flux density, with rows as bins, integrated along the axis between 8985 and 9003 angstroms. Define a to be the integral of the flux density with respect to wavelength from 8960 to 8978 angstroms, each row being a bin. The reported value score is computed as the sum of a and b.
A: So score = 440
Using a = 224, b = 216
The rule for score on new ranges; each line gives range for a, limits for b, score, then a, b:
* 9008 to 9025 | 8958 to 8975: 409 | 198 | 211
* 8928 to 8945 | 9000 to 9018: 418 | 212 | 206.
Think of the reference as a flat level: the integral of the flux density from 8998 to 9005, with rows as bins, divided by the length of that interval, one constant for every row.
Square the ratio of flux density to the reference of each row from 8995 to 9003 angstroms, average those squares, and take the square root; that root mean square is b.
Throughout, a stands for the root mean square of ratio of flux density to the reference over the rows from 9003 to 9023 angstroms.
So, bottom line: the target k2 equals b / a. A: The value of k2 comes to 1.02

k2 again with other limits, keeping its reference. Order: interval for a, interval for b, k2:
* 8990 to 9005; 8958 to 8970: 1.04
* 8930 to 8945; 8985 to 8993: 0.98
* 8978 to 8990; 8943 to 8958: 1.00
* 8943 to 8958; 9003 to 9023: 0.94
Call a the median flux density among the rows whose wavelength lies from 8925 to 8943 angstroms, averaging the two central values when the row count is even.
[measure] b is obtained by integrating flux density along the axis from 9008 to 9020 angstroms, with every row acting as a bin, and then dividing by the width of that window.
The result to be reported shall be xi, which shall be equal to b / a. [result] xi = 0.92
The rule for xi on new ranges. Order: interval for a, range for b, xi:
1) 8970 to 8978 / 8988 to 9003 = 0.96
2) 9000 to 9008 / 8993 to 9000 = 1.05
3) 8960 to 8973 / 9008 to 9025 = 0.94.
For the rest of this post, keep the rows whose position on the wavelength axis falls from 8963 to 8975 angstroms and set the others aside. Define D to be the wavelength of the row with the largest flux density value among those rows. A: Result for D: 8974.0 angstroms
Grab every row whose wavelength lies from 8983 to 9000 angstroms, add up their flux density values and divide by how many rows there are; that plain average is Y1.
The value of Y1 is 12.1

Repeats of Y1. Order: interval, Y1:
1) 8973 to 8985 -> 12.4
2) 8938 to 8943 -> 12.5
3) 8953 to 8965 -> 12.3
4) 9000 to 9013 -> 11.4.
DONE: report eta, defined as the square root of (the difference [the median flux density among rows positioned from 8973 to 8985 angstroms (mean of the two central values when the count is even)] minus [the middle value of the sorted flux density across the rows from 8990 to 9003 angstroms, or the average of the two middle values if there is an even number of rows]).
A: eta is 0.6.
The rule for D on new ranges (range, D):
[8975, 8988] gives 8976.5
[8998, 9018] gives 8999.0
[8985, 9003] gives 8986.5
